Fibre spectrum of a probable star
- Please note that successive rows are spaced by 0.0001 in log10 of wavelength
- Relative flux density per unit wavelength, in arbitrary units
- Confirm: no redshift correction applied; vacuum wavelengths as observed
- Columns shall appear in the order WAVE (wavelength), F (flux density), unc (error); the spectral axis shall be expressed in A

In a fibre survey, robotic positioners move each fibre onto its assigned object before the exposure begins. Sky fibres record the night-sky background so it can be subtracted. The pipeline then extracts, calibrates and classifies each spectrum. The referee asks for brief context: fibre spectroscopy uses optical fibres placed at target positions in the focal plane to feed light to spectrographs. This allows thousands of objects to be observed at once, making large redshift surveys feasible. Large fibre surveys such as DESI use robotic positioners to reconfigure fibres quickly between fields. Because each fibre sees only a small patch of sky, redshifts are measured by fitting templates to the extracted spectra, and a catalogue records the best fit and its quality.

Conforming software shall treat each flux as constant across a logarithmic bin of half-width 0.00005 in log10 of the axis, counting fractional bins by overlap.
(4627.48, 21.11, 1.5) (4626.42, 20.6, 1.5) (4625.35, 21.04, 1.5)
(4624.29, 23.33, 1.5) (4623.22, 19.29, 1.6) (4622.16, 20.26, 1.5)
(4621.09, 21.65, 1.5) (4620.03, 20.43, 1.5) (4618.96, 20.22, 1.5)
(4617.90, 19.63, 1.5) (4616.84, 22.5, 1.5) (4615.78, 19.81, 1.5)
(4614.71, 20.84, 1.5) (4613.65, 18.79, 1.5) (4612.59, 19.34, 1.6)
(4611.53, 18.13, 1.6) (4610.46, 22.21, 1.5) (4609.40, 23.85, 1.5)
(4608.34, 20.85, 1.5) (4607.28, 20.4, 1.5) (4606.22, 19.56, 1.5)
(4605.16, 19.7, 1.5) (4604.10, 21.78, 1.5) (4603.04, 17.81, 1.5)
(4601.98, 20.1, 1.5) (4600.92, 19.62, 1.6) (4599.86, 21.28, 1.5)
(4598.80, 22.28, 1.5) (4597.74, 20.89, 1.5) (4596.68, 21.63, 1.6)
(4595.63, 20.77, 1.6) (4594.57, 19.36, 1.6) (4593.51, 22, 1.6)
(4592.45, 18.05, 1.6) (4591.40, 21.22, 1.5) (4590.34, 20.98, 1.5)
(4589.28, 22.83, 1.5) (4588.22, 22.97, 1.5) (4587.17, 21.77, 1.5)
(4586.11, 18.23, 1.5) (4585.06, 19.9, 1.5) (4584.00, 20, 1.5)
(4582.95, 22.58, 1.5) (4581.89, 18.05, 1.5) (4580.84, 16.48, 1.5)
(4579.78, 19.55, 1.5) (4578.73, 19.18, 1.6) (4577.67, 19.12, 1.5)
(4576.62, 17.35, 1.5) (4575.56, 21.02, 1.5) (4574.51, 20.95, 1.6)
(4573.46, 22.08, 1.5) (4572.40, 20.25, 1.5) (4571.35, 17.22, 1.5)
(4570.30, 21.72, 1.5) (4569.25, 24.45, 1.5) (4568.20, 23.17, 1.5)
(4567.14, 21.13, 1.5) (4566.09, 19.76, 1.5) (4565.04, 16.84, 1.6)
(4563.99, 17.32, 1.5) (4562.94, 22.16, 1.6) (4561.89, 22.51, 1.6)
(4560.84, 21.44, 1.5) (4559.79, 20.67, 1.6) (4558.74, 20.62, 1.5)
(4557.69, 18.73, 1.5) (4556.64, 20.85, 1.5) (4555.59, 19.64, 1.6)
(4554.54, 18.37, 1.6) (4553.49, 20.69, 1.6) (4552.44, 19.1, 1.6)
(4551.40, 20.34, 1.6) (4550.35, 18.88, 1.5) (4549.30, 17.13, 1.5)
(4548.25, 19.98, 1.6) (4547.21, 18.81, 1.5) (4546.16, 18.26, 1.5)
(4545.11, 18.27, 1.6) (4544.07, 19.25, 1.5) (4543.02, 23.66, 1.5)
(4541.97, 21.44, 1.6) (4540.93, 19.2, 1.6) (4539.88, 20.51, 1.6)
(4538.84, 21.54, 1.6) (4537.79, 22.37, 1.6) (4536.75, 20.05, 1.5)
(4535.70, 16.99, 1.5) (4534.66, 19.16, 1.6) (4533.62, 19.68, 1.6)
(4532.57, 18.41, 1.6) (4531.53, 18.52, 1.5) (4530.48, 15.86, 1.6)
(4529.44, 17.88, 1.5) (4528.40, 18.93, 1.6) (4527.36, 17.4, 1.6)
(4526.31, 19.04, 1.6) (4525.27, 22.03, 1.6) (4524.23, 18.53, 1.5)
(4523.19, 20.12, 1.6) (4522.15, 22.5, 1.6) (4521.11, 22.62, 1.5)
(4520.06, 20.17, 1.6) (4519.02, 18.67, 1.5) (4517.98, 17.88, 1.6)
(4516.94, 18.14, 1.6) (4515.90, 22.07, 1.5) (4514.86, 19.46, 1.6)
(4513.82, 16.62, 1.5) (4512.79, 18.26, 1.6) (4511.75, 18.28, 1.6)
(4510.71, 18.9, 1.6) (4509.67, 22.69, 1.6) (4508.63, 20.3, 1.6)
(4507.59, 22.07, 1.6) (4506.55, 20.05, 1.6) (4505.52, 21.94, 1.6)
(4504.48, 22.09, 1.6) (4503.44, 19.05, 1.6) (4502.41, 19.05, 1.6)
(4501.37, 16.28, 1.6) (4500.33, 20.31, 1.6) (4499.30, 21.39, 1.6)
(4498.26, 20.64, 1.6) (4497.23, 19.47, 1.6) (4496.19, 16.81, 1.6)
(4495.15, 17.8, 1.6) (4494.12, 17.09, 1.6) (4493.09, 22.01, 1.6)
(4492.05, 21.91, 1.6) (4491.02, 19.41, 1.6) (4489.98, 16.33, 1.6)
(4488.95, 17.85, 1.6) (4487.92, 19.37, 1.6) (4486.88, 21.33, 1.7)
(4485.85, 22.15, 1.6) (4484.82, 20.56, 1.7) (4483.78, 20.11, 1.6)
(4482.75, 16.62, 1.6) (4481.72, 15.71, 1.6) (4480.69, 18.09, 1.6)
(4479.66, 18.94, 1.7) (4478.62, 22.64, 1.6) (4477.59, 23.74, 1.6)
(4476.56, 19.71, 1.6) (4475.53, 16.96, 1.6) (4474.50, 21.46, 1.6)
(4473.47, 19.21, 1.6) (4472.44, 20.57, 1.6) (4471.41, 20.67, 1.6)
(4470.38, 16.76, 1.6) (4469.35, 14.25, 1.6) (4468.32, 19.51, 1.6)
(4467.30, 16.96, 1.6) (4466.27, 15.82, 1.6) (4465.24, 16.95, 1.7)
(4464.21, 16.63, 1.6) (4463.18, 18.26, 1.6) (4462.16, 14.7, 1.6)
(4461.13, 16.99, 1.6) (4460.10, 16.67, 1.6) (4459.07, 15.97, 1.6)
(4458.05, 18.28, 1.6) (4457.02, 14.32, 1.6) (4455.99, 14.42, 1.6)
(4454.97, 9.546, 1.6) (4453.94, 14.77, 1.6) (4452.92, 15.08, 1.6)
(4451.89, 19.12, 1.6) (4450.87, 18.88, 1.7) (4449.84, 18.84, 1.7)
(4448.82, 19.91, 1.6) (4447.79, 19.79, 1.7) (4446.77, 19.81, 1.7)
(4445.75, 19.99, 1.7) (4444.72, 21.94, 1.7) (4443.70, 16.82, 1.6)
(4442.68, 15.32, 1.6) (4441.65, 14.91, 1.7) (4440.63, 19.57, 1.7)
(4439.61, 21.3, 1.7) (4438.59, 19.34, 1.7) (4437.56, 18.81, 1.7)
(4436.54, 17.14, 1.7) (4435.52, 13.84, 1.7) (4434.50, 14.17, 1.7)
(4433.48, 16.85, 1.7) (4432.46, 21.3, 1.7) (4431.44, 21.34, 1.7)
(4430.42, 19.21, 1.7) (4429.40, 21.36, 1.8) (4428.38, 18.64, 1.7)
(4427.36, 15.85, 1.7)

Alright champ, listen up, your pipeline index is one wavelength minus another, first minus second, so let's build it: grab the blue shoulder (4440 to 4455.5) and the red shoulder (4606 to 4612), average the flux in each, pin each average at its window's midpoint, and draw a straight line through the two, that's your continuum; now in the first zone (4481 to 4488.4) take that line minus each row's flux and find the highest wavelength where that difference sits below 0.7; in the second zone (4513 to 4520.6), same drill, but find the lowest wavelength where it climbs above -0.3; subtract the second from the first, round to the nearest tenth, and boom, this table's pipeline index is -25.9 A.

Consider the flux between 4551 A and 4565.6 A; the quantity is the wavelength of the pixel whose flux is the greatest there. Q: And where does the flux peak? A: 4561.89 A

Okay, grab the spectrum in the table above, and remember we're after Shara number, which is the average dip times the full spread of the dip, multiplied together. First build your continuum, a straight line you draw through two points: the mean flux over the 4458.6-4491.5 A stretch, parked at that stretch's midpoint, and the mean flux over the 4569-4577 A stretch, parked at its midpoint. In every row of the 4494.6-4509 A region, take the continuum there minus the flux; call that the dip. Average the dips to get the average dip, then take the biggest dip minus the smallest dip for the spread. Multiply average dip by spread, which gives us -4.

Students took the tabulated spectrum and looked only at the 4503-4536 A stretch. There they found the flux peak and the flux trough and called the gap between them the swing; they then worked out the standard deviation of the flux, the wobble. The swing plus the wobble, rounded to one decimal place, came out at 8.7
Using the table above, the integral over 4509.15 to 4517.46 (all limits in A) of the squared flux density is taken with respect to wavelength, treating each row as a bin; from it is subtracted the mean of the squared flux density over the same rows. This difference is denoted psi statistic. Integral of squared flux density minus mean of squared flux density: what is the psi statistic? 2752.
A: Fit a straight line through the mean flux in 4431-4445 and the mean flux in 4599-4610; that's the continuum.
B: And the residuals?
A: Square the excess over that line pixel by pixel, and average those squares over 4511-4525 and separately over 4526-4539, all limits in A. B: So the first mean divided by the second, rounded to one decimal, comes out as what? 1.1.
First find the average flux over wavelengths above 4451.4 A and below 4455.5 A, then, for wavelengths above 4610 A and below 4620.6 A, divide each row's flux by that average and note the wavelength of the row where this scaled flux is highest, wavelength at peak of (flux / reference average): 4616.84 A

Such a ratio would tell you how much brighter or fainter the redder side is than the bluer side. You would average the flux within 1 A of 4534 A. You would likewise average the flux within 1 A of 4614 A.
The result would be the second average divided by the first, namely 1.02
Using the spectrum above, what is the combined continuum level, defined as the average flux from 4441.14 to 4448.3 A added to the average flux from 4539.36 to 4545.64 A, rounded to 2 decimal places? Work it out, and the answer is 38.76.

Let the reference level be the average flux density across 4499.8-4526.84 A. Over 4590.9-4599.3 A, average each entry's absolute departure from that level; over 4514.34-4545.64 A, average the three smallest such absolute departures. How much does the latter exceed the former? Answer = -1.28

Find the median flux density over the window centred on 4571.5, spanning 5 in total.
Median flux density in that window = 21.7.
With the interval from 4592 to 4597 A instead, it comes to 20.8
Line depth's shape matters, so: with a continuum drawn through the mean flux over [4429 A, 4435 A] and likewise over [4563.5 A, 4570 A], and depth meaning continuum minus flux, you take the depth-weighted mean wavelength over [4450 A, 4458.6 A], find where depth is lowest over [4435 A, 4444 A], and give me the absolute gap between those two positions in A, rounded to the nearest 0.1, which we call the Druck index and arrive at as 15.5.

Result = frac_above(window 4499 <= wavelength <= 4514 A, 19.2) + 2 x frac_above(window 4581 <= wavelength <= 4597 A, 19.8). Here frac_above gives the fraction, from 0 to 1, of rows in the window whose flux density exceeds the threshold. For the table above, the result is 2.00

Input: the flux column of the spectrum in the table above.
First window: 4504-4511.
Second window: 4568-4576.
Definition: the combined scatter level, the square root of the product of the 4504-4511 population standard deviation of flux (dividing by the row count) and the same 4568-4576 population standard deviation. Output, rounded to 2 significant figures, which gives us 1.6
